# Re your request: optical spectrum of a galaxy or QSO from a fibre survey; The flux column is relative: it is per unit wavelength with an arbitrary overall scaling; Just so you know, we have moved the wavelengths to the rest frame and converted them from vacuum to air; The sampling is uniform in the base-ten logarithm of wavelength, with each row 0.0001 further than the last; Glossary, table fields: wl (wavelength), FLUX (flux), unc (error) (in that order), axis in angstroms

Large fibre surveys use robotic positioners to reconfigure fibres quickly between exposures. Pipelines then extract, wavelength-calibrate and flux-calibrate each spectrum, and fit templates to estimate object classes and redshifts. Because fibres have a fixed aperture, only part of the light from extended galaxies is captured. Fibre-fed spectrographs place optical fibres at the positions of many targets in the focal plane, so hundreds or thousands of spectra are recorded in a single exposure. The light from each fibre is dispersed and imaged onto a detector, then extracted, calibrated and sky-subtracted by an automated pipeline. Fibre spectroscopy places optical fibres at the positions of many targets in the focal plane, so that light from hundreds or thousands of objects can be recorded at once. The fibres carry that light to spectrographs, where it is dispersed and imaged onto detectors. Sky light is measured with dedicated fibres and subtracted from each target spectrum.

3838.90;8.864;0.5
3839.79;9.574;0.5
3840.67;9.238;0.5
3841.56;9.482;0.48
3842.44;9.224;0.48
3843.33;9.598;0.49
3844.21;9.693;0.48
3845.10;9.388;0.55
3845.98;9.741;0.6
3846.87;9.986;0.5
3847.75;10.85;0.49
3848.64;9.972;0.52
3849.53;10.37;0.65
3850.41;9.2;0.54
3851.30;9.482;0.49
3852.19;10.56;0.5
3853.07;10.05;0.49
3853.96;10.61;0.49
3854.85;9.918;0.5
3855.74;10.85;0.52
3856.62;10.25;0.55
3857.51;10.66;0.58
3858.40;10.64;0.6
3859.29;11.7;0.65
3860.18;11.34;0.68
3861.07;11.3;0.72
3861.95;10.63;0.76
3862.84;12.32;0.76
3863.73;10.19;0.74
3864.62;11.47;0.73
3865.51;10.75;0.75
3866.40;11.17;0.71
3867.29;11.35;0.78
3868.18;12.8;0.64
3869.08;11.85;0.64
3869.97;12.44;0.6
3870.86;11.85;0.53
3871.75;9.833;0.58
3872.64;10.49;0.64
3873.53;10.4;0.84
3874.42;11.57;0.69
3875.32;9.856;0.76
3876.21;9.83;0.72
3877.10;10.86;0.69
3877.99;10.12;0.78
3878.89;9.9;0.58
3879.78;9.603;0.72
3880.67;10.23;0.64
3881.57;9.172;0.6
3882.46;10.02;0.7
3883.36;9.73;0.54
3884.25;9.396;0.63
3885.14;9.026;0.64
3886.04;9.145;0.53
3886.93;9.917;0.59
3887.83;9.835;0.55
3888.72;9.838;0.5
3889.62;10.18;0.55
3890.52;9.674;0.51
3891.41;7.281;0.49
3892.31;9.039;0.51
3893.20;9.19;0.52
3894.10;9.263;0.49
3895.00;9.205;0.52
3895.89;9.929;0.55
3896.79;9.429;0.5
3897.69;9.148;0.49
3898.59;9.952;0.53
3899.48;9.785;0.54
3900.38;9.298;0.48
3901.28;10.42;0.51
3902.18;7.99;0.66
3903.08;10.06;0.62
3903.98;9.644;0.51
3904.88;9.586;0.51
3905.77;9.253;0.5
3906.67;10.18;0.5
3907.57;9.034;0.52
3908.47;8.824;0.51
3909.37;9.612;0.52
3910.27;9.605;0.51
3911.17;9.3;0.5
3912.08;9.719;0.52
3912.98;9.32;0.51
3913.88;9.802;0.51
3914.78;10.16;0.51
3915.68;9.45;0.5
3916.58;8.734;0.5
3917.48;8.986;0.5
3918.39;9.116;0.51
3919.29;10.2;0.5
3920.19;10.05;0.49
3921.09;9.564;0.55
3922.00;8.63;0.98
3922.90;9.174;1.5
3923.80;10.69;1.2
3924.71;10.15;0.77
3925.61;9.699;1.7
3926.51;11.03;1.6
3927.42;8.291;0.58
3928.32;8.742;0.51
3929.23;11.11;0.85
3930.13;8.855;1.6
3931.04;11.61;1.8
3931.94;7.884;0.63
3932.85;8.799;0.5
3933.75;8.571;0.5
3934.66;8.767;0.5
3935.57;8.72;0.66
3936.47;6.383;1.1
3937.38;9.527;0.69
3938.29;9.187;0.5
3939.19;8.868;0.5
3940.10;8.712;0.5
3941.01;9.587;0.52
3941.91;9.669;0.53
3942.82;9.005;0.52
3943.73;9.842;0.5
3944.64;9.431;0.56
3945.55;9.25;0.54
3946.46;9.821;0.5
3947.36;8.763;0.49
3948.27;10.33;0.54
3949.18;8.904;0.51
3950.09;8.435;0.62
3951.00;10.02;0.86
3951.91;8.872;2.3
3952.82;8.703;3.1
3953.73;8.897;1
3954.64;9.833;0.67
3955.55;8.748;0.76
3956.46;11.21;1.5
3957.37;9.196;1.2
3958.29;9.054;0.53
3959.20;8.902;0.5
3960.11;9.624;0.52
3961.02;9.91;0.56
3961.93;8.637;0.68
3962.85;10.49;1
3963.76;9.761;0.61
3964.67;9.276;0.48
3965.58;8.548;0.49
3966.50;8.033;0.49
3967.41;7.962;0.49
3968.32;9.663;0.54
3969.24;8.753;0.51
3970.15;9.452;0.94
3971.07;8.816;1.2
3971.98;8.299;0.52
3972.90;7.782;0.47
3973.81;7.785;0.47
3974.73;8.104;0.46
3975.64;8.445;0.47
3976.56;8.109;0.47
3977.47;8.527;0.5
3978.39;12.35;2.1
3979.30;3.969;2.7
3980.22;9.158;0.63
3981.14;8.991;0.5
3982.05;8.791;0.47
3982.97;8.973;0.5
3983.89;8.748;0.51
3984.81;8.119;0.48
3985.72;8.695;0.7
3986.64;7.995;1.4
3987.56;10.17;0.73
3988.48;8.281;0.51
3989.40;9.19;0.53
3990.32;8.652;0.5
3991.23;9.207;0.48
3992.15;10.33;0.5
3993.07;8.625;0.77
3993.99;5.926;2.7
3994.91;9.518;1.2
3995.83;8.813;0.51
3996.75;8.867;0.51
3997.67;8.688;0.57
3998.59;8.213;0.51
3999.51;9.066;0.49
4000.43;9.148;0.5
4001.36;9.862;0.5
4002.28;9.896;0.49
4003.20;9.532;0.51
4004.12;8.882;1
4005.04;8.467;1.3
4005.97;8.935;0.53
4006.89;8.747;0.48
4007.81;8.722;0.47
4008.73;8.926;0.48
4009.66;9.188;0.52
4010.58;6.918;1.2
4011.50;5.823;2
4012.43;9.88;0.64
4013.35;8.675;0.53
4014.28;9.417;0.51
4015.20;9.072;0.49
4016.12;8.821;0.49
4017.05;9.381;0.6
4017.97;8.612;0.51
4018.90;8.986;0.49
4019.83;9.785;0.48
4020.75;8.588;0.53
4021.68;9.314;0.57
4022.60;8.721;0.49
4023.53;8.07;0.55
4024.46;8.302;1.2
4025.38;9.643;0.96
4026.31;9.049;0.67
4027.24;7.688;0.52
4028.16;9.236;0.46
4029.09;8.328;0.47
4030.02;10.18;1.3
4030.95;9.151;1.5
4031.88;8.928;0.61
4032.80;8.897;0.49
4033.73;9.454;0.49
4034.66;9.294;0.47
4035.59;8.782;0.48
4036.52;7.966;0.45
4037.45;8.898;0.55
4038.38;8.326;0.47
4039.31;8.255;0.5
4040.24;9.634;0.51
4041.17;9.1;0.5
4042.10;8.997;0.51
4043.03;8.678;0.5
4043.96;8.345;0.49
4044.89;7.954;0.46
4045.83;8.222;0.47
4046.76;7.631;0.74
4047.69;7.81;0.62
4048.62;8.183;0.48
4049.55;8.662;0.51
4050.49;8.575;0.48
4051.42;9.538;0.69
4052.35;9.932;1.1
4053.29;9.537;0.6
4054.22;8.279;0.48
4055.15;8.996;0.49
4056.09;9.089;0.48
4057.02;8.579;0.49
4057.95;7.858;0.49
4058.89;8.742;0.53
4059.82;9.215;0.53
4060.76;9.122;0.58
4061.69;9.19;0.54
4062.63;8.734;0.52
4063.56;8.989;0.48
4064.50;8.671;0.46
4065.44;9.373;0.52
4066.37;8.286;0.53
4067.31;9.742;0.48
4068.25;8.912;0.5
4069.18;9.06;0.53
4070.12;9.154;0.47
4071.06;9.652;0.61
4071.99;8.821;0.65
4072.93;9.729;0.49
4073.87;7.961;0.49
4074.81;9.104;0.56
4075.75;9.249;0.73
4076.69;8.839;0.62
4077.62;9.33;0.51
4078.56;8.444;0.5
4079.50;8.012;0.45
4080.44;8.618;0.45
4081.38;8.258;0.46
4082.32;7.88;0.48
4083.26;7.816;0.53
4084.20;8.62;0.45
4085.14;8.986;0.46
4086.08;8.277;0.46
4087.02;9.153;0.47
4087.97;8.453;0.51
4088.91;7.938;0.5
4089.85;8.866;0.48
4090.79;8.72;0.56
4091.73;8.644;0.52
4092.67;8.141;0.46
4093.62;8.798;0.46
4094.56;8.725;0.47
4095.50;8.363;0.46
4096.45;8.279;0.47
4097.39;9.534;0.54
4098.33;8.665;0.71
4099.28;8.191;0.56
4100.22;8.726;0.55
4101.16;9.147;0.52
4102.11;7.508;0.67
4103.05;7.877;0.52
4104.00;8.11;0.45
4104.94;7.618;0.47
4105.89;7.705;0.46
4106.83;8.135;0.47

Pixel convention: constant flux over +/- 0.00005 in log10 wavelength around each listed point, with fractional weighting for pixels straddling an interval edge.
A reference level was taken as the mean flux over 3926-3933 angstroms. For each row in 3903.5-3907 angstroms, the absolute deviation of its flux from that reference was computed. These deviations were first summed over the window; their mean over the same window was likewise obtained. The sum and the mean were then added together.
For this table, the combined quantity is 1.3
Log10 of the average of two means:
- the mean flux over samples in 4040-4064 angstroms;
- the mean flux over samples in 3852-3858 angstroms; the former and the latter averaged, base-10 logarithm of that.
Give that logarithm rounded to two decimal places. 0.98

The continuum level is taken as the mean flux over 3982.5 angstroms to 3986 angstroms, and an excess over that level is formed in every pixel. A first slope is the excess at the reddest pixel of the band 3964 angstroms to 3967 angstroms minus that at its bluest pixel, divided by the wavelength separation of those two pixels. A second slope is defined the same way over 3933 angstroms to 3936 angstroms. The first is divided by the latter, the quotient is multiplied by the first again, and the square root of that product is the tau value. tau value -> 2.4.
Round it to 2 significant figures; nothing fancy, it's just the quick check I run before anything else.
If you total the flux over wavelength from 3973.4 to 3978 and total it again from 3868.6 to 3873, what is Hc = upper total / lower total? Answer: 0.73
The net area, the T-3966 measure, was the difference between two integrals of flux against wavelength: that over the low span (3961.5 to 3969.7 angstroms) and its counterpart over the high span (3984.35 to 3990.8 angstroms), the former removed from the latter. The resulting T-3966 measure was -18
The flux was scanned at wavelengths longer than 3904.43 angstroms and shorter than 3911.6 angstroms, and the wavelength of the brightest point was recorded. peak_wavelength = 3906.67 angstroms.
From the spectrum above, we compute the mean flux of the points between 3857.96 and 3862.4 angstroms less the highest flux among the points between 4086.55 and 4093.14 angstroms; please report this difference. 2.0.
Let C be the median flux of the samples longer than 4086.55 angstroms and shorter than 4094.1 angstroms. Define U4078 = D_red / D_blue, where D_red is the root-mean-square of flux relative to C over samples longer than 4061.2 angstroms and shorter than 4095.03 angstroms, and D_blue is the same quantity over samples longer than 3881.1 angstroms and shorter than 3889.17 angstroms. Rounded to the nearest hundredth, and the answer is 0.54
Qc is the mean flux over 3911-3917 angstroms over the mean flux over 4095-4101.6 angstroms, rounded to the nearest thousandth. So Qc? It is 1.092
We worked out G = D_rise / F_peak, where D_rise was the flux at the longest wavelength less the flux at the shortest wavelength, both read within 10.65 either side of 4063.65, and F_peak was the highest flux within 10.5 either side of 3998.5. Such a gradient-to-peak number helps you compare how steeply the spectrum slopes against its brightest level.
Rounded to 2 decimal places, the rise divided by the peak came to -0.15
